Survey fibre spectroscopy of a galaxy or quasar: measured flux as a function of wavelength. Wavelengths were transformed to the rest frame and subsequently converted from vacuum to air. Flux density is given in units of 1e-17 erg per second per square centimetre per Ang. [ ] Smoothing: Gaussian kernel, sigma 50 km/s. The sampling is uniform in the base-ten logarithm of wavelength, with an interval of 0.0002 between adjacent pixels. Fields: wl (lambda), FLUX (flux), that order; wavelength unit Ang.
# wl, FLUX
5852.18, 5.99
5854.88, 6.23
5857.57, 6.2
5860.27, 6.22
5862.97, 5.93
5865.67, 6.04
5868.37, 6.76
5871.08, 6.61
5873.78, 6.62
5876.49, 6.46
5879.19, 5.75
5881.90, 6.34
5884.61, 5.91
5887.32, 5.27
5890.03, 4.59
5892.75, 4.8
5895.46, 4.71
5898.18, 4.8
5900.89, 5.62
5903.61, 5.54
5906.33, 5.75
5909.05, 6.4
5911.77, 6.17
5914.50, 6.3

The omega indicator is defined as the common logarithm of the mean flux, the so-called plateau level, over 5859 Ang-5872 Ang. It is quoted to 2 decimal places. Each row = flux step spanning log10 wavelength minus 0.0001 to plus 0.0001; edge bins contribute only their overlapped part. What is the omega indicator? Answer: 0.80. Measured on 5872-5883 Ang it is 0.80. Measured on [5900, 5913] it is 0.77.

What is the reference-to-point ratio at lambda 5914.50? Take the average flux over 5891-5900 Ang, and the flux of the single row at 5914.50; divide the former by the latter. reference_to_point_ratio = 0.76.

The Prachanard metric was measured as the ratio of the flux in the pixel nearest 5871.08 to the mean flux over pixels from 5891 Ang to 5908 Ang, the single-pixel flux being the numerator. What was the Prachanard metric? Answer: 1.27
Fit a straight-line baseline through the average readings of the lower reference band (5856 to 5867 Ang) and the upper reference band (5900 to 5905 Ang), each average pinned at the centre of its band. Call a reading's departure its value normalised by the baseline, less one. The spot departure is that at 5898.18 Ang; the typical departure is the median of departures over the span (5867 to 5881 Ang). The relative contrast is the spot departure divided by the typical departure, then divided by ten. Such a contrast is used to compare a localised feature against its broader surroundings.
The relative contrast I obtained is -0.14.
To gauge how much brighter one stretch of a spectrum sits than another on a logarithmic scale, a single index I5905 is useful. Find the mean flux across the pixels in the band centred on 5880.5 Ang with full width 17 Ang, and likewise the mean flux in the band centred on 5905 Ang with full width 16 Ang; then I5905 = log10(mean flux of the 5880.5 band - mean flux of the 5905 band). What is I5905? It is -0.5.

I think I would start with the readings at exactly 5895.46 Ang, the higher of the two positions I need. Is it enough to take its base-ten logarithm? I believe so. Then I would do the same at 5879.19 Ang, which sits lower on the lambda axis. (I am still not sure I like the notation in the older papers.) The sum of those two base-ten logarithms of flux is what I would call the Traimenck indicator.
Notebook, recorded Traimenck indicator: 1.43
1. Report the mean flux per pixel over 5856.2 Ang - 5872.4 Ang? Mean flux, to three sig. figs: 6.29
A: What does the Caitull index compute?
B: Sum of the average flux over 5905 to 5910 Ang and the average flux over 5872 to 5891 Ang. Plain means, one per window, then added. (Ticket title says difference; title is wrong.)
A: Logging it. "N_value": 11.9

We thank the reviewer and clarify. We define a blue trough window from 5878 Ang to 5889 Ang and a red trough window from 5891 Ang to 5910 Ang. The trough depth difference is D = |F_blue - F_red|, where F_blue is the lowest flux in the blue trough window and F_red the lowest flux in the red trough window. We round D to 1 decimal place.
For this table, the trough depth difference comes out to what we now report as 0.6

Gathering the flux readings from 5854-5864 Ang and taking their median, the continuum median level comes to 6.2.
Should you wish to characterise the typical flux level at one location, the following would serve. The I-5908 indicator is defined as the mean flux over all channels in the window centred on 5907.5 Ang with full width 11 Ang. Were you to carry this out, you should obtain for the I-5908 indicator 6.0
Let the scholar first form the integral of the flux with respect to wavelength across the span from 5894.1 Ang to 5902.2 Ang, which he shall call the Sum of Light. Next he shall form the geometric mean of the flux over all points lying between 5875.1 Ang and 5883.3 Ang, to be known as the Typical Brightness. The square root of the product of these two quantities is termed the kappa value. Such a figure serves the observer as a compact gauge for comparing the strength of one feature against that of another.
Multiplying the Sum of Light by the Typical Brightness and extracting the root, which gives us 15.9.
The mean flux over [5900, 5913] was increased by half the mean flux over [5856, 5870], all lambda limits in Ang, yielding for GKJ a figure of 9.0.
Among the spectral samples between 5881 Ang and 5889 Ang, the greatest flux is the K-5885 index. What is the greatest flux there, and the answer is 6.34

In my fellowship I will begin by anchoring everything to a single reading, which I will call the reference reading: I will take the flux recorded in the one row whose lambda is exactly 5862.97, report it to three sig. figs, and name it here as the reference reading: 5.93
